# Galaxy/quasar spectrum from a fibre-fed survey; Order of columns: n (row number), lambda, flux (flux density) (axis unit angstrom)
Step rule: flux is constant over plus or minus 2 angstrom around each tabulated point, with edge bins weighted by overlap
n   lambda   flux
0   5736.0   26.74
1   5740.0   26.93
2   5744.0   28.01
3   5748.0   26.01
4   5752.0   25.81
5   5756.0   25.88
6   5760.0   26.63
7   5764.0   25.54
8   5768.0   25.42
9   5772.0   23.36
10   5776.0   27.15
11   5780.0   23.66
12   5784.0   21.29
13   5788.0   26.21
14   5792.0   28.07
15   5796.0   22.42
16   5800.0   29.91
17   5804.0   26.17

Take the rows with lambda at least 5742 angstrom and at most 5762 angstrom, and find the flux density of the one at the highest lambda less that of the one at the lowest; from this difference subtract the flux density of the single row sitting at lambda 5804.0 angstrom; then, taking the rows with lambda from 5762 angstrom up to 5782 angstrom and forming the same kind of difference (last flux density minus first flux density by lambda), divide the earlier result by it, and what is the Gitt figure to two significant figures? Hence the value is 15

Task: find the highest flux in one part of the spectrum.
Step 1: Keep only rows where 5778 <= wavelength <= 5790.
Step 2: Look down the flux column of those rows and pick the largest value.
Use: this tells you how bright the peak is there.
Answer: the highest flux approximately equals 26.21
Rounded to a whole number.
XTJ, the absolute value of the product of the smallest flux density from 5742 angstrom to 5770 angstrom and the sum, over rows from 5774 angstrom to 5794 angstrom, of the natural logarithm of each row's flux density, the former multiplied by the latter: 410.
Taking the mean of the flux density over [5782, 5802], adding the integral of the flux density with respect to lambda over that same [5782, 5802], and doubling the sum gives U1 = 1074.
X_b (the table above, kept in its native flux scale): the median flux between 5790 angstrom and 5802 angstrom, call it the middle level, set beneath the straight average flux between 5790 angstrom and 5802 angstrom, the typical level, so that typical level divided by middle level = 0.95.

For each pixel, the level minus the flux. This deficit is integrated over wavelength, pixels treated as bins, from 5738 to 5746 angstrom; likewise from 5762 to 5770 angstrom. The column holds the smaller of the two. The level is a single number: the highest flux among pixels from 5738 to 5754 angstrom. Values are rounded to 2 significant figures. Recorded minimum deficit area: 4.3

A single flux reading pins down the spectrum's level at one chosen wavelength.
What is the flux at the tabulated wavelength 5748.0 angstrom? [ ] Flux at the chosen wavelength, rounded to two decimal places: 26.01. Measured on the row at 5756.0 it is 25.88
